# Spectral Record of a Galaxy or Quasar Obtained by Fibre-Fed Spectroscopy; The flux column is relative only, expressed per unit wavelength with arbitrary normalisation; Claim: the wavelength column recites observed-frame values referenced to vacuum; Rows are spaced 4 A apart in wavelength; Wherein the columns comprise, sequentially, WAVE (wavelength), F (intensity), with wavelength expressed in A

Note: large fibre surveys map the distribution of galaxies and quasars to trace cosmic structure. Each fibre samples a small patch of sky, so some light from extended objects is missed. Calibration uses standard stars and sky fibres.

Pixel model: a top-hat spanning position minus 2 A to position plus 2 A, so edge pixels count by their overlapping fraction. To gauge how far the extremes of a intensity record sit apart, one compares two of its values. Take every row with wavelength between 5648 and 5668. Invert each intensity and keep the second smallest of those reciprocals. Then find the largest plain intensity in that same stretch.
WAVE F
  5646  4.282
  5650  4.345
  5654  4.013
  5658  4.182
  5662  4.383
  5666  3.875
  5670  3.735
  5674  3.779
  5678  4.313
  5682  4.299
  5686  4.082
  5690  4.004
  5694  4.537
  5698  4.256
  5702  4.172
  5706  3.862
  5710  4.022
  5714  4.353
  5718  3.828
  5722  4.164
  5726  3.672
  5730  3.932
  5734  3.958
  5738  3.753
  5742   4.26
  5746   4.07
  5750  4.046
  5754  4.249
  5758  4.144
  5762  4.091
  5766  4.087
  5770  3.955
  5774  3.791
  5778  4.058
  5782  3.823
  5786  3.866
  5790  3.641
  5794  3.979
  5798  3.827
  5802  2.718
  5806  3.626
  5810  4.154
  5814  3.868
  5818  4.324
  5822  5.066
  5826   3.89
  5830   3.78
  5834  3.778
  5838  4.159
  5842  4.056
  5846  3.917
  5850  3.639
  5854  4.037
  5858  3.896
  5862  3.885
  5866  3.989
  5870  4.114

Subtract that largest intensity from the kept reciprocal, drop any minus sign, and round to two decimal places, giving 4.15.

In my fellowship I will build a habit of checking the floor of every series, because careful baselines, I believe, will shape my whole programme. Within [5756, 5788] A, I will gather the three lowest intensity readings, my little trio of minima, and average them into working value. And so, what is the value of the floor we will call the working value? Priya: 3.83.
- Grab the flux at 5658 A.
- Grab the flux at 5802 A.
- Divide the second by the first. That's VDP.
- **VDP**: 0.65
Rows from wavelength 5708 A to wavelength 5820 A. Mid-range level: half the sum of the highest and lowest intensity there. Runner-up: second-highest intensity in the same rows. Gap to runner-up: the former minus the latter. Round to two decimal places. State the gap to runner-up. -0.79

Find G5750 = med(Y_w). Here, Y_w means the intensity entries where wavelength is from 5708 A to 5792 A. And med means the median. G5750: 4.02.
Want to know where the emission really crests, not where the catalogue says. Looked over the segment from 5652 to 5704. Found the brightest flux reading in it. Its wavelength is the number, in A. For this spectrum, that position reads 5694 A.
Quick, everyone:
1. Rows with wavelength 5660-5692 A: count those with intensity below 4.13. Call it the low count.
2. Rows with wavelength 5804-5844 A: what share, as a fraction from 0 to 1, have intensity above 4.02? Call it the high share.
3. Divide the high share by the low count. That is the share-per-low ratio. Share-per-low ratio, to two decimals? 0.10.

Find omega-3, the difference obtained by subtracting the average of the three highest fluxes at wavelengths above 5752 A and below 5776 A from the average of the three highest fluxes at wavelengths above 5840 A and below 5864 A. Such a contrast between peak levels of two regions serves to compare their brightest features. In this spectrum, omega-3 -0.2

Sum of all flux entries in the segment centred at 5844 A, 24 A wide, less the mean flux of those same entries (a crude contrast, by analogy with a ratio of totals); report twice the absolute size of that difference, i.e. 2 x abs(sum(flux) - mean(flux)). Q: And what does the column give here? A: 39.3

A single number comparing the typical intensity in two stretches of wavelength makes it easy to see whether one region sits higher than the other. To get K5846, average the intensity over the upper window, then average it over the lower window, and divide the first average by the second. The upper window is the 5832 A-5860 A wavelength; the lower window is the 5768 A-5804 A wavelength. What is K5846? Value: 1.05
